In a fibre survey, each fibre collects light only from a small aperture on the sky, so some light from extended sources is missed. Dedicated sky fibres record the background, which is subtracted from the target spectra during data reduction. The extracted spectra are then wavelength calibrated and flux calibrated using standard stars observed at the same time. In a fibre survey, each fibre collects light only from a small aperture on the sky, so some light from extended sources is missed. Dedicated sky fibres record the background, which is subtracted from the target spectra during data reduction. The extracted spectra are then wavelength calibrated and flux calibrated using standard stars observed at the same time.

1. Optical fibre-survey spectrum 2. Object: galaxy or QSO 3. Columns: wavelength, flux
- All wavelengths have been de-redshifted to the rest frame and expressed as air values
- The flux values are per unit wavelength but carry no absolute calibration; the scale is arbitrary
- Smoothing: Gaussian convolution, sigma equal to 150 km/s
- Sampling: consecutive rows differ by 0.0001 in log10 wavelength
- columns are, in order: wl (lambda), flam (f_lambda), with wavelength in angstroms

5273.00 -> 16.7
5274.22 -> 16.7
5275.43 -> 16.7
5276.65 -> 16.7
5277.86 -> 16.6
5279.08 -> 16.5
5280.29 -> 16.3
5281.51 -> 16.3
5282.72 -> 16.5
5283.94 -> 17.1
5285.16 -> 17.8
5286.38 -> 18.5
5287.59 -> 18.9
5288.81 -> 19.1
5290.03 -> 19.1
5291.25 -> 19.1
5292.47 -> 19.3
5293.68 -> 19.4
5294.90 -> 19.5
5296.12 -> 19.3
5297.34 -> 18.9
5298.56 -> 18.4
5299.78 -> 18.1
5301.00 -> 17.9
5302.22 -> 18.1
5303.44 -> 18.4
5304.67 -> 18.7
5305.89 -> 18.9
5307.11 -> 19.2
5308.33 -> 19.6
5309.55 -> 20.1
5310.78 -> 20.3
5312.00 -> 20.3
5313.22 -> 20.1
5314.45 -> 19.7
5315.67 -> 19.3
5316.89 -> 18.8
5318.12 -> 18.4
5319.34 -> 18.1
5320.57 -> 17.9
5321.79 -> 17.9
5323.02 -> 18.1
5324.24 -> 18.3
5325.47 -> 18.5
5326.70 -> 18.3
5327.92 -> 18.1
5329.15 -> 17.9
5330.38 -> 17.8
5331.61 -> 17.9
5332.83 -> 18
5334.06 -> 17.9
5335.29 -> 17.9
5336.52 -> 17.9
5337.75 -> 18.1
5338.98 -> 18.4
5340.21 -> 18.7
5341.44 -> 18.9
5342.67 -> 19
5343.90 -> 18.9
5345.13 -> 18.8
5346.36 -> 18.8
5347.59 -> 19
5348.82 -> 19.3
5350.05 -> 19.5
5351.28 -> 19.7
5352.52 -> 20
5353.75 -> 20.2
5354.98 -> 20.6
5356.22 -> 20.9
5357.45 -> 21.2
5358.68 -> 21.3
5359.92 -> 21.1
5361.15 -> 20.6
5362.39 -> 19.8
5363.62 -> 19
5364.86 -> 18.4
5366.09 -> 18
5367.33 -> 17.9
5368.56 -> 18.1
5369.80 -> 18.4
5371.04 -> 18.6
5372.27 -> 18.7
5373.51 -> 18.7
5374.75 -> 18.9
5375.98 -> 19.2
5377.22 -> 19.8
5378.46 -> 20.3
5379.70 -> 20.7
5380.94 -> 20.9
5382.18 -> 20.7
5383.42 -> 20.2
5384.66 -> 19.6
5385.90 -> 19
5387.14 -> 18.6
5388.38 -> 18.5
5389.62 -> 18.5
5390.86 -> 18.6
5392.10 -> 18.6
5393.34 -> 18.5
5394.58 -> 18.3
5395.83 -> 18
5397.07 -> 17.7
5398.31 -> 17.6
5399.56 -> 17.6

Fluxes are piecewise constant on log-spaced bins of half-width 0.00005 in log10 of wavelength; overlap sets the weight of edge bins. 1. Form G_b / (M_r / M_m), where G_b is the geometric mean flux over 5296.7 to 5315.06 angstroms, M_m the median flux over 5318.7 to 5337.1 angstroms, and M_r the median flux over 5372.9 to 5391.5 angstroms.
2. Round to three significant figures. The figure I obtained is 17.8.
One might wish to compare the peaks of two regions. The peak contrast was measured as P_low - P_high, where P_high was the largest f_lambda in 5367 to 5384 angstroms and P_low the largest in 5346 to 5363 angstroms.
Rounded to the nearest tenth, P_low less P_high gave 0.4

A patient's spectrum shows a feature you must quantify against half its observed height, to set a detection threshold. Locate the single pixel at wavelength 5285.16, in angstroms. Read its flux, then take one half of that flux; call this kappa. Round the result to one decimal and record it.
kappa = 8.9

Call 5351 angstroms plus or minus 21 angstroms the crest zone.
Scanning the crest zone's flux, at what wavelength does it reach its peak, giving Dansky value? 5358.68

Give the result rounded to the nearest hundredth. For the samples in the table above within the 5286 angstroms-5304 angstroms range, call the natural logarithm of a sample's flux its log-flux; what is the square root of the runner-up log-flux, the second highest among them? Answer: 1.72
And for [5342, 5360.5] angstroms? 1.75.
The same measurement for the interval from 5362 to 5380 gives 1.74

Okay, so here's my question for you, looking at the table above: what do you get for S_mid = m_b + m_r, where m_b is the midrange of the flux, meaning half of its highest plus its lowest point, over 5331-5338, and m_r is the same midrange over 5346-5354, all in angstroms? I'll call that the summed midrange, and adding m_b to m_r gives 37.5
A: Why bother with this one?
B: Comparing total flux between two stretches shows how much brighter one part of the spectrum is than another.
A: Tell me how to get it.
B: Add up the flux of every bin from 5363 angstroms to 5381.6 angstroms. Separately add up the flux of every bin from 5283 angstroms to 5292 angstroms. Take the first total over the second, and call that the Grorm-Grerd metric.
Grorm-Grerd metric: 2.20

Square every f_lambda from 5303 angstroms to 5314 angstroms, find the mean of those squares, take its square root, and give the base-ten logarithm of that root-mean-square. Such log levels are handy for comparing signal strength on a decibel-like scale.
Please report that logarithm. 1.29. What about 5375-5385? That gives 1.30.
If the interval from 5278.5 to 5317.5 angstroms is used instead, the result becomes 1.27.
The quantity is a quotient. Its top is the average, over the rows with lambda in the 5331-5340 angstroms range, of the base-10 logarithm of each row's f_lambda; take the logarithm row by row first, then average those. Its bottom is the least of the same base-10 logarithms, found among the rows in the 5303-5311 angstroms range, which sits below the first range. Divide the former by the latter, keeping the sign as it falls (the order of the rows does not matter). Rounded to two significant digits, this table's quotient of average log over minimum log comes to 0.99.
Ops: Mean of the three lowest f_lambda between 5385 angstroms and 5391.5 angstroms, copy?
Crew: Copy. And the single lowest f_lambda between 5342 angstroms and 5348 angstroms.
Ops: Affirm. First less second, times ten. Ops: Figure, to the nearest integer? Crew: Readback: -3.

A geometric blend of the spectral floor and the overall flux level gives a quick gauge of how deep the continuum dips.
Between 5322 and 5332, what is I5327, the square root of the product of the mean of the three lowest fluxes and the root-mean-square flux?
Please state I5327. 18.0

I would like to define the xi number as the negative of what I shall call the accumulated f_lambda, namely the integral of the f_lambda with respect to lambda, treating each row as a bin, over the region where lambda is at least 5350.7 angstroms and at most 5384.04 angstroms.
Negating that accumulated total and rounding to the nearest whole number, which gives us -657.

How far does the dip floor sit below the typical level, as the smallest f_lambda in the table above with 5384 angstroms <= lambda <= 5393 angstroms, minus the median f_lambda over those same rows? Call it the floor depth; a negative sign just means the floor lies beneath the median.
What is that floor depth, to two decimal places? -0.10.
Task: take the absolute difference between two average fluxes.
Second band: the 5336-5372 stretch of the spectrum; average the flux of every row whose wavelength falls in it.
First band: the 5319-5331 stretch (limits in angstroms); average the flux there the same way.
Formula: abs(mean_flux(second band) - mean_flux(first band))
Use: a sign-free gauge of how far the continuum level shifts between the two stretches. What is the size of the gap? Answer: 1.2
